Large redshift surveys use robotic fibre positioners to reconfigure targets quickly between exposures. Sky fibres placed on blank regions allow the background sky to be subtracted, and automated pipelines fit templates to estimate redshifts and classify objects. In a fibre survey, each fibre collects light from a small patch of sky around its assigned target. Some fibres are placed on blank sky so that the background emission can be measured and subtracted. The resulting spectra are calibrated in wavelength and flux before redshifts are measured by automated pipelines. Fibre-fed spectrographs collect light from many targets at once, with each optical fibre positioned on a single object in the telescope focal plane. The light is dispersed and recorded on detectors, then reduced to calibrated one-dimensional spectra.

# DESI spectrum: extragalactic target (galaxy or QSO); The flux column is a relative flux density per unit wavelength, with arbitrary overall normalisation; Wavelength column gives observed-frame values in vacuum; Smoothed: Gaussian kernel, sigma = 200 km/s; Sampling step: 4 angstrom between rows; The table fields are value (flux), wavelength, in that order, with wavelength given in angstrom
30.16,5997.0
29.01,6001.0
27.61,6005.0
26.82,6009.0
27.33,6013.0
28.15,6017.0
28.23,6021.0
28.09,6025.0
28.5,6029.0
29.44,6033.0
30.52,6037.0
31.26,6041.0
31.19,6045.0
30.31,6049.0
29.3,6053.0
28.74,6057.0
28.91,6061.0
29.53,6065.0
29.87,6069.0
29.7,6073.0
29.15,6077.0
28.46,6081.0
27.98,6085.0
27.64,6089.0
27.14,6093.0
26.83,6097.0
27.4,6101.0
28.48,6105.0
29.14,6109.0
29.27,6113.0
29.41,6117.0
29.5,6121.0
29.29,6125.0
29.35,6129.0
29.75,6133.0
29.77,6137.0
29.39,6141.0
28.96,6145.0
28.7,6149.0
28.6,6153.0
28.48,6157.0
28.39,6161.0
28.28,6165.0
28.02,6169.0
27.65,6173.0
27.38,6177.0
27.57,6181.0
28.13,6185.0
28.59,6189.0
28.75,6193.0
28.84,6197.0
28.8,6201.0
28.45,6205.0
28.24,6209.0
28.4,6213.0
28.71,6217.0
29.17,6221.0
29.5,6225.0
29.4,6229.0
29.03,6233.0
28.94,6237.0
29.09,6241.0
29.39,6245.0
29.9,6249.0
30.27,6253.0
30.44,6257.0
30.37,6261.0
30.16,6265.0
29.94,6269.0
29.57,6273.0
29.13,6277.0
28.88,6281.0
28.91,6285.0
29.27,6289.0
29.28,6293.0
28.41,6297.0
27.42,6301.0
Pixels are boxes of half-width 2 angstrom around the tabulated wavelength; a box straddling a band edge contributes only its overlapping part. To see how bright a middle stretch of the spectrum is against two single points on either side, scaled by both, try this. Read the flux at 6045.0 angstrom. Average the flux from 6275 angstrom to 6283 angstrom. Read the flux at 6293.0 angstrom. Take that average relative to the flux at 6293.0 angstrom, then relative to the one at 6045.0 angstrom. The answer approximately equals 0.0318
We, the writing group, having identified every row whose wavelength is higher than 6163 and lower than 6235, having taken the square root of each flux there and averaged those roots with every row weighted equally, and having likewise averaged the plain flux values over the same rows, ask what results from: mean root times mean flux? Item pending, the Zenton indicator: 152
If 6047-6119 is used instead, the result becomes 154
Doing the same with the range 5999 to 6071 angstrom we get 156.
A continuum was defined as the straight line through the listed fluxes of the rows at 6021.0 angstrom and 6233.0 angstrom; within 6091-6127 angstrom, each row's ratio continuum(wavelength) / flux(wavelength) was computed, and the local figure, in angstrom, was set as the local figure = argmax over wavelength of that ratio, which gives 6097.0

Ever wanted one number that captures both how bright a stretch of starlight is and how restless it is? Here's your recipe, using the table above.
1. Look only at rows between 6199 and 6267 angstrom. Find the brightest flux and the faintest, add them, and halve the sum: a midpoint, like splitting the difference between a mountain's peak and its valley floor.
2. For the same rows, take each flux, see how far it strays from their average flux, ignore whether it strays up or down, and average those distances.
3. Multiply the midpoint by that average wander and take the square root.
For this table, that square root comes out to 4.1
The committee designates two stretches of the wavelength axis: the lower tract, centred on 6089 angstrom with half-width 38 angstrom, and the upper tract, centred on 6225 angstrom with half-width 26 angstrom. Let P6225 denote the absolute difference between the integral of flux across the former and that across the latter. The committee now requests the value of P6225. 675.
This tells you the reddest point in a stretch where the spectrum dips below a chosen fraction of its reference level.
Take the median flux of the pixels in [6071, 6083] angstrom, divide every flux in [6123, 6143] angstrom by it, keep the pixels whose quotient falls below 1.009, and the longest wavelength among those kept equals 6141.0 angstrom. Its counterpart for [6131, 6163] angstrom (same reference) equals 6161.0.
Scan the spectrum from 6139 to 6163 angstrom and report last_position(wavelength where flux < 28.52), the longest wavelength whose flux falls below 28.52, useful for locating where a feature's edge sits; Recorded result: 6161.0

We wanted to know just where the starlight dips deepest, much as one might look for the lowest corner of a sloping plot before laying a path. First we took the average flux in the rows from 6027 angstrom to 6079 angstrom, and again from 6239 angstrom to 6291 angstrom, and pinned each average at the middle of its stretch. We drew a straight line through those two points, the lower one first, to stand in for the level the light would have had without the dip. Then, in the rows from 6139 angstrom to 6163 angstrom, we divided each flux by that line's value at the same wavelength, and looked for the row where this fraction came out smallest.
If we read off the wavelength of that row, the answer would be 6161.0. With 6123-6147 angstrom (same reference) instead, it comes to 6145.0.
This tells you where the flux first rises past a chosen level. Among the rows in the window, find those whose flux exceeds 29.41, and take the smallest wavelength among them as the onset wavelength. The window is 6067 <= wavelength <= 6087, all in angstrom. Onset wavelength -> 6069.0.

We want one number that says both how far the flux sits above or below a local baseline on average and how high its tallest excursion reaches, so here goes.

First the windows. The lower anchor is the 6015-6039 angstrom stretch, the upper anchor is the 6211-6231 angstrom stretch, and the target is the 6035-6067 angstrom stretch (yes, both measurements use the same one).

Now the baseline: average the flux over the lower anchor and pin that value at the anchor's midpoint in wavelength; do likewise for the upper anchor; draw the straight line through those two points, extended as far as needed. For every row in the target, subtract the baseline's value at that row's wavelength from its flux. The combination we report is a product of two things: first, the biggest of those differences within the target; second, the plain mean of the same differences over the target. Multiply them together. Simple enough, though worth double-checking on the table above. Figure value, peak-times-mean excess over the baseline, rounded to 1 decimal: 2.7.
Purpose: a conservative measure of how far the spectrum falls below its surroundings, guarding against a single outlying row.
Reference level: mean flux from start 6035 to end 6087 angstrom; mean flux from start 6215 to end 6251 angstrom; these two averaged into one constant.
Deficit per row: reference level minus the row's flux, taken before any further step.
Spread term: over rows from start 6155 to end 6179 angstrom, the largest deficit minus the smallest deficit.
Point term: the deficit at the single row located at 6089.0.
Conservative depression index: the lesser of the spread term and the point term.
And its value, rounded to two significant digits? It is 1.1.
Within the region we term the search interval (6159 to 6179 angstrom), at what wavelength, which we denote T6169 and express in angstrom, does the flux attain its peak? 6161.0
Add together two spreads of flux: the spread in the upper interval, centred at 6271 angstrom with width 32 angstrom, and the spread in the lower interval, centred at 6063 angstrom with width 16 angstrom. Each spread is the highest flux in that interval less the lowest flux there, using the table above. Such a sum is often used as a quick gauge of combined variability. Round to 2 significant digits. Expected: 2.7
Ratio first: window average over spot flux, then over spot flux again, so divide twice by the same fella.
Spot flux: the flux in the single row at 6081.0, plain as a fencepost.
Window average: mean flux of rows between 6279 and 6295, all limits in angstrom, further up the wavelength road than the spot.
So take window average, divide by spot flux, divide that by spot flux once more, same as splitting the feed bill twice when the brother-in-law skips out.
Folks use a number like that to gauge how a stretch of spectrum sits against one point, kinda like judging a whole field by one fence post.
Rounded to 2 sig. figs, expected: 0.036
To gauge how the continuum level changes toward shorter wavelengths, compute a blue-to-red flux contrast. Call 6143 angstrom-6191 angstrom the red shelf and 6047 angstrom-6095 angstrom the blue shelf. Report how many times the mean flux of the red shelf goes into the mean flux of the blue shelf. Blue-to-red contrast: 1.024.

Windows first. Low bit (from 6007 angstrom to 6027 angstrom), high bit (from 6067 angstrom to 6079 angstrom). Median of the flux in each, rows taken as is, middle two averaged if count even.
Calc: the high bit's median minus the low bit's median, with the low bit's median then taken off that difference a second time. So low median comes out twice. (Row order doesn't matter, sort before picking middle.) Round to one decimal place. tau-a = -26.5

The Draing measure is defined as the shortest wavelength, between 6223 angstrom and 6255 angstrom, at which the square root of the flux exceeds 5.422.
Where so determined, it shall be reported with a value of 6225.0 angstrom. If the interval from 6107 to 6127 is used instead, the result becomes 6117.0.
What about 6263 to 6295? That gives 6265.0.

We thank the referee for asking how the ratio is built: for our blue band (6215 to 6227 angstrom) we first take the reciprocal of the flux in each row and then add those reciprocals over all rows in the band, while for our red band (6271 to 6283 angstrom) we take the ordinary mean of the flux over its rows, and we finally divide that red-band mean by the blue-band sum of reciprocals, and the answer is 283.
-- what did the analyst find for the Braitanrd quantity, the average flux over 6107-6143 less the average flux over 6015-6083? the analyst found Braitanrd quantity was 0.06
